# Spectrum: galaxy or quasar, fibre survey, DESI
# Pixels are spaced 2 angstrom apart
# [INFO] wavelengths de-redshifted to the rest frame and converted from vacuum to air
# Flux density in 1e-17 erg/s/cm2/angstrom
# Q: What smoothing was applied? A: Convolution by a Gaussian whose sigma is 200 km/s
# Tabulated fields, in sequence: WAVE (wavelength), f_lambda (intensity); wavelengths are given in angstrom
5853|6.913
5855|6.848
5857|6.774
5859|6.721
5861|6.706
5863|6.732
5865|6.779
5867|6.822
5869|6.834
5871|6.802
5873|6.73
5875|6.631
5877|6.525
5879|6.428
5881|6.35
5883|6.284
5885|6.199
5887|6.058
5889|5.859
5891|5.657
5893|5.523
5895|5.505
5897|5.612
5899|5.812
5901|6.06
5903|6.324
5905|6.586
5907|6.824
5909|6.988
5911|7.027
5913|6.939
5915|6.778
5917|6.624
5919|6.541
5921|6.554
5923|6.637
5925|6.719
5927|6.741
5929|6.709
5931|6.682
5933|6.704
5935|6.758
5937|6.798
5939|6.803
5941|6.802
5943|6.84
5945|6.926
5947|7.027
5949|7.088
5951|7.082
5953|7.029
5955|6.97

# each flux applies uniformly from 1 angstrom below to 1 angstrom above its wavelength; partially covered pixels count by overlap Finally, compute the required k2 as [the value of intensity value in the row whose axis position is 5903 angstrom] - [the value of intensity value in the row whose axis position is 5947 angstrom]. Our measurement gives -0.7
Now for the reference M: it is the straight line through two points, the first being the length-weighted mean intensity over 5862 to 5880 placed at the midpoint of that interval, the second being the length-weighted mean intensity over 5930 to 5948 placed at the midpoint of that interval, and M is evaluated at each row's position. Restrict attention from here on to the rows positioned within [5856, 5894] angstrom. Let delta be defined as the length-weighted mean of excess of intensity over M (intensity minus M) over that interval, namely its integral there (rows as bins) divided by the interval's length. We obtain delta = -0.26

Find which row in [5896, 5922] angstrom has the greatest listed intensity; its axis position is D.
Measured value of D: 5911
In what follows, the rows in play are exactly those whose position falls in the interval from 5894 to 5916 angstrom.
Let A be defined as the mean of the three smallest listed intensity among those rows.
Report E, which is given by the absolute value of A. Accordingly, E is 5.64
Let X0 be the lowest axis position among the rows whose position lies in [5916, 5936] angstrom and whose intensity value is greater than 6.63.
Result 5923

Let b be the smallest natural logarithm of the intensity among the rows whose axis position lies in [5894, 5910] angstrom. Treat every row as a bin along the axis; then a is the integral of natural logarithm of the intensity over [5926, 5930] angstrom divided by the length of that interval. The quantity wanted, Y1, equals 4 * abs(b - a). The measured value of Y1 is 0.80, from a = 1.91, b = 1.71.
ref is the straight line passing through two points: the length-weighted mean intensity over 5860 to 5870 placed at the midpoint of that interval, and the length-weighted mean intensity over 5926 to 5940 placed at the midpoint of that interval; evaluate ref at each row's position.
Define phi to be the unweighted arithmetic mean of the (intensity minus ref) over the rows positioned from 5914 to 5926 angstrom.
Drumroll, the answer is -0.1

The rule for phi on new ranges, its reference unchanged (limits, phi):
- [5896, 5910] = -0.4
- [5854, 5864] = 0.0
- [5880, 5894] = -0.8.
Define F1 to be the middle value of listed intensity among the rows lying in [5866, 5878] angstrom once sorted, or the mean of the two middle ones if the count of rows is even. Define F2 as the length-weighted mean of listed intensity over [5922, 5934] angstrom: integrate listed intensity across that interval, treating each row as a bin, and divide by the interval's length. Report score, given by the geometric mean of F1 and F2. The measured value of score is 6.73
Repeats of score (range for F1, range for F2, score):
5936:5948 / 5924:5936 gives 6.77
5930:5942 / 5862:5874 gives 6.78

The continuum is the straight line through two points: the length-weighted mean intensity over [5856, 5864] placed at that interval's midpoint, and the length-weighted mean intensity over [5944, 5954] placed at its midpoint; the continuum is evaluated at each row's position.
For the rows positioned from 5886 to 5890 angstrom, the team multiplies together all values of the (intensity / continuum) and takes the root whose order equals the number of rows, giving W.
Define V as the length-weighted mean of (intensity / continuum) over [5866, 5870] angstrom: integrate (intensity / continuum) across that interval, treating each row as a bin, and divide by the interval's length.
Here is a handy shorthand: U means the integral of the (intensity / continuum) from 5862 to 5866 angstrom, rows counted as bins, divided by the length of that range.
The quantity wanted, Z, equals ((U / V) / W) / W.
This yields 1.30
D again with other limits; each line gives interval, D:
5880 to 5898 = 5881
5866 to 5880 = 5869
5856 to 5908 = 5869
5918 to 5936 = 5935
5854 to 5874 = 5855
